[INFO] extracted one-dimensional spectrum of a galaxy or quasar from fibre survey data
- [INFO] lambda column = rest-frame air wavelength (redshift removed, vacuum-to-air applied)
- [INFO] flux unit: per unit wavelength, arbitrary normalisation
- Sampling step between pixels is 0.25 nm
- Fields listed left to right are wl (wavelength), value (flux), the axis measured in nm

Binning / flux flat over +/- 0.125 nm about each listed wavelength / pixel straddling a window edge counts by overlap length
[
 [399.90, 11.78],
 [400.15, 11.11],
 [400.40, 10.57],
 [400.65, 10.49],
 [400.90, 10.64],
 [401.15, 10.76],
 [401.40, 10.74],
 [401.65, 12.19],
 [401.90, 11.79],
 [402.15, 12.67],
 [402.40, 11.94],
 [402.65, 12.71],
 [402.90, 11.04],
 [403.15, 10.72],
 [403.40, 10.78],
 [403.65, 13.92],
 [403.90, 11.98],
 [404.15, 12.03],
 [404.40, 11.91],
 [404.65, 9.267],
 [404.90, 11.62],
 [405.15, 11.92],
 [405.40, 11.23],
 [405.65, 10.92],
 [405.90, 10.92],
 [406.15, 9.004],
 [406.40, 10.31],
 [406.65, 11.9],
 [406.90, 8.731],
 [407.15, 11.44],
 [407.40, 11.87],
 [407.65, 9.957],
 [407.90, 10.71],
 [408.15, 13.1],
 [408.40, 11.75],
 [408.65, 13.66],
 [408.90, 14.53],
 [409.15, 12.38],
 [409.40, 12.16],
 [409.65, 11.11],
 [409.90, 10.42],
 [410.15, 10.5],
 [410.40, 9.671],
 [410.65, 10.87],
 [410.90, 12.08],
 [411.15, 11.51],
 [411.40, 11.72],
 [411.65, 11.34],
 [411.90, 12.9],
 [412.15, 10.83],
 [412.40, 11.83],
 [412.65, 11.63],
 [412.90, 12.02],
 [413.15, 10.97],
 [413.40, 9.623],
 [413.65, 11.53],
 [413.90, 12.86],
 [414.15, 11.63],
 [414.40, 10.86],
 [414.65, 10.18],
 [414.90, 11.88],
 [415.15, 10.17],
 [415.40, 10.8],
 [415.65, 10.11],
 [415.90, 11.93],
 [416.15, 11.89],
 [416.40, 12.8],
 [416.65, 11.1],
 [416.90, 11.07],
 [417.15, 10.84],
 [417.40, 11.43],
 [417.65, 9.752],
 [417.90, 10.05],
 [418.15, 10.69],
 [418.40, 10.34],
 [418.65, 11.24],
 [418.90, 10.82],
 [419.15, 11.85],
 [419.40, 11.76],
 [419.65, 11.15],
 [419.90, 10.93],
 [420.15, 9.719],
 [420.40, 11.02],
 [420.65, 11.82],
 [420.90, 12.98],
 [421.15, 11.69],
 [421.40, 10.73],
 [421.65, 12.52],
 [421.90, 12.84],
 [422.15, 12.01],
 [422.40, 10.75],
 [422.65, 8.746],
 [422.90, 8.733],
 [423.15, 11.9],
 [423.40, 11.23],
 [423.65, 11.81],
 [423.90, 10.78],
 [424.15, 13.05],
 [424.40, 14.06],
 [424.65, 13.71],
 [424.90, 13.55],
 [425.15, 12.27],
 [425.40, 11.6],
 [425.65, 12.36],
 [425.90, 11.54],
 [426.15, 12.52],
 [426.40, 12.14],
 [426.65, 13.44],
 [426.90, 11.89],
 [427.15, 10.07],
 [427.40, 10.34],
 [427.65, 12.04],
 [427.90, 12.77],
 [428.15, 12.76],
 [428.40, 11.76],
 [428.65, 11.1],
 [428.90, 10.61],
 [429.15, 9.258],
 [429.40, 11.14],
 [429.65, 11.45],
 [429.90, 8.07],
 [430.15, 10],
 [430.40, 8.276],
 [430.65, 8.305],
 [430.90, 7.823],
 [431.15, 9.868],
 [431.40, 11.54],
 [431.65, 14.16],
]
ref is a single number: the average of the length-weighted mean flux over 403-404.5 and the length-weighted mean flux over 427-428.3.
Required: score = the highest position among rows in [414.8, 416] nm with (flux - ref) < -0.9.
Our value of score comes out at 415.65 nm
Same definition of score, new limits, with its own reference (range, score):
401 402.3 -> 401.40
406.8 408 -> 407.90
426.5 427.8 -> 427.40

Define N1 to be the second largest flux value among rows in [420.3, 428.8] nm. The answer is 13.71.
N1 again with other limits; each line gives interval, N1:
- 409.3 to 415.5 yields 12.86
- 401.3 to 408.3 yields 13.1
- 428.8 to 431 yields 11.14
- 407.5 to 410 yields 13.66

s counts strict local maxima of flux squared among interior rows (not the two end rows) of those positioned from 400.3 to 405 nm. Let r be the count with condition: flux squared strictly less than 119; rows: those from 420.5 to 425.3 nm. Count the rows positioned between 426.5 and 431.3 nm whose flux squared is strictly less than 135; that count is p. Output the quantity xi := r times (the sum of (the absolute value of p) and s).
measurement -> 95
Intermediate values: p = 13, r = 5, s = 6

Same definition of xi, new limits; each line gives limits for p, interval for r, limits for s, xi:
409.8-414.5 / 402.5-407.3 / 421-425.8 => 90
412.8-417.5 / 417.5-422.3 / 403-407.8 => 119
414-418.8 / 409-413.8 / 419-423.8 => 102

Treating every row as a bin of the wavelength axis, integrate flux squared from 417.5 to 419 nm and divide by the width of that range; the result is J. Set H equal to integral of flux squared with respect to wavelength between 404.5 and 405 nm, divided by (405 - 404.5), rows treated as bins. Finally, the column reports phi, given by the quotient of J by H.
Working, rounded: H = 111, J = 110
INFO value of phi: 1.00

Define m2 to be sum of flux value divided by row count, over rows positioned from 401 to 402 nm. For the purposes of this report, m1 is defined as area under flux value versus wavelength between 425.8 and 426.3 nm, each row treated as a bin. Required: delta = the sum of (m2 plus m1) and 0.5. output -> 18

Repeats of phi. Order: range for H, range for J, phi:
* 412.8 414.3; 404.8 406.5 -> 0.90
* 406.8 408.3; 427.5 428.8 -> 1.18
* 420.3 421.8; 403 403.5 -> 0.83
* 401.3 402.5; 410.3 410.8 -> 0.77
